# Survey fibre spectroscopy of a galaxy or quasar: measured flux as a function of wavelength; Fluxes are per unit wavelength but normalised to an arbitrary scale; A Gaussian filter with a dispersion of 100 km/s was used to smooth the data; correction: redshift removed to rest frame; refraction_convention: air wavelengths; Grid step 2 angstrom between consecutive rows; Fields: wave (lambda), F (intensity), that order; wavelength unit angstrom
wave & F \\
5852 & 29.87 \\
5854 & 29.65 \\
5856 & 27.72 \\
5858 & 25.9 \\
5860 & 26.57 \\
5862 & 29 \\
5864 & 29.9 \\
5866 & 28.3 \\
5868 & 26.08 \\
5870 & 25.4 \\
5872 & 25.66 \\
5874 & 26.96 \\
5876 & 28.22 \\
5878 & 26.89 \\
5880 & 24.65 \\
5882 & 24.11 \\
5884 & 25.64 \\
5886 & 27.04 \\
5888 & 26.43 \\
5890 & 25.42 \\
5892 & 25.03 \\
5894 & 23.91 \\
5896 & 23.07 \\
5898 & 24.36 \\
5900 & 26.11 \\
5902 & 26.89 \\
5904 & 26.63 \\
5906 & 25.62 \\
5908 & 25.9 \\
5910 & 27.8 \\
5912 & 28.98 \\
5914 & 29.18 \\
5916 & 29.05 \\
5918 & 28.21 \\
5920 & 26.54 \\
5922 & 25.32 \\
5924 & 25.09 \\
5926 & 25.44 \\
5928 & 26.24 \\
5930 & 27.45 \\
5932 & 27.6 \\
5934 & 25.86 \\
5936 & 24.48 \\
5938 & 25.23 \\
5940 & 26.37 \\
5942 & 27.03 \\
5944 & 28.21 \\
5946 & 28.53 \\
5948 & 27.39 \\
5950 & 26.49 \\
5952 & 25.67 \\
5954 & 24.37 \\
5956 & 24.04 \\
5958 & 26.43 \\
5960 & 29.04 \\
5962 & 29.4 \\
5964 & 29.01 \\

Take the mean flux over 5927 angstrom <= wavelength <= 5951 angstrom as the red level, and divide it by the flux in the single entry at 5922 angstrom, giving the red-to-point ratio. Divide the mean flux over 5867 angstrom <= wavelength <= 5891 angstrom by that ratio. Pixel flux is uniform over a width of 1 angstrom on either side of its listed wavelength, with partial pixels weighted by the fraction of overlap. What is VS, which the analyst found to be 24.7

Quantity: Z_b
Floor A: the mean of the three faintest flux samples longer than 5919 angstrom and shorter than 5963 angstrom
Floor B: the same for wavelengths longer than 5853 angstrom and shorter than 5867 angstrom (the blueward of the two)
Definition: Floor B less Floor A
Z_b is 2.4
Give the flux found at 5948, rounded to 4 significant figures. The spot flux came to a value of 27.39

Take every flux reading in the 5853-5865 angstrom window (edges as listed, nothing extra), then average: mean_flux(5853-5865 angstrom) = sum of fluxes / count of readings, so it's 28.1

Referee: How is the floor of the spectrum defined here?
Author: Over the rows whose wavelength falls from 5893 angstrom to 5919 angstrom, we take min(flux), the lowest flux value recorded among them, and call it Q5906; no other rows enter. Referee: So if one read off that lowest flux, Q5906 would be 23.07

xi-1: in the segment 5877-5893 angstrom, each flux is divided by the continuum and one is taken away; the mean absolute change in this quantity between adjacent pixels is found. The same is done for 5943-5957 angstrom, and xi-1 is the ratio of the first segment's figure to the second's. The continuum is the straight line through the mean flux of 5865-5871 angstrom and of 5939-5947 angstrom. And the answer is 1.40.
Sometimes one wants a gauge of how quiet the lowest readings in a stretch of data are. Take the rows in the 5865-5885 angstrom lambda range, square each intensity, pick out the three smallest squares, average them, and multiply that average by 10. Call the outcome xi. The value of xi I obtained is 6114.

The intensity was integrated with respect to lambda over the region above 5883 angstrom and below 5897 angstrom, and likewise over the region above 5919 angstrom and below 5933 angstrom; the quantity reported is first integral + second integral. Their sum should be 720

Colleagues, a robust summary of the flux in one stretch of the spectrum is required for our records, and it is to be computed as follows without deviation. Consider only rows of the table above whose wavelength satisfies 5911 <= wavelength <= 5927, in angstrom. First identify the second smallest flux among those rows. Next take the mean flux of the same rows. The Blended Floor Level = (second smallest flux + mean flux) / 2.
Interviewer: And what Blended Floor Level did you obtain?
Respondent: 26.3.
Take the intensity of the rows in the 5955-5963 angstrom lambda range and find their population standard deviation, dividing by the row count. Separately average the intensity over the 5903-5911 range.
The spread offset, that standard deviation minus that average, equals -24.3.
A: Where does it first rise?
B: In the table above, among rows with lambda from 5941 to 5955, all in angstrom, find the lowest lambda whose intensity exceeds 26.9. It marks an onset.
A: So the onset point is 5942 angstrom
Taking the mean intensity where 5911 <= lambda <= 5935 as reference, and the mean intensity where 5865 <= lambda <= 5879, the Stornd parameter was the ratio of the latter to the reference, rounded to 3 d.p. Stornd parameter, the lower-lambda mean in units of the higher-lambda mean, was 0.989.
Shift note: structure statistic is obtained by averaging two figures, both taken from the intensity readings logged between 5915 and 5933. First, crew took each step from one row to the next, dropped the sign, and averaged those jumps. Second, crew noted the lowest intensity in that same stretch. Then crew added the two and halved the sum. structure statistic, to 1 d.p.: 12.9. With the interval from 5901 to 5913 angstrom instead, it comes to 13.3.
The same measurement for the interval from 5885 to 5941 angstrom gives 12.0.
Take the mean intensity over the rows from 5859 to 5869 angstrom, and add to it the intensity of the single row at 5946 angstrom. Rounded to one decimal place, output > 56.5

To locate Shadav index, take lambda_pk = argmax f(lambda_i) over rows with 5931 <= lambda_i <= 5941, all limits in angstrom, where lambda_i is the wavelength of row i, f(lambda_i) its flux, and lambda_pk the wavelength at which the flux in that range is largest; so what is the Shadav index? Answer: 5932 angstrom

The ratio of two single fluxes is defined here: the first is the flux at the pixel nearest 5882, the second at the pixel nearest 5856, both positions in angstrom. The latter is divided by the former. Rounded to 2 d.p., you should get 1.15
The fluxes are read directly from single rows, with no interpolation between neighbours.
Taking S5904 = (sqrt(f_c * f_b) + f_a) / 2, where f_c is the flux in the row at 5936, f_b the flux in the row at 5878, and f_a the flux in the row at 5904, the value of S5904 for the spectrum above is 26.1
